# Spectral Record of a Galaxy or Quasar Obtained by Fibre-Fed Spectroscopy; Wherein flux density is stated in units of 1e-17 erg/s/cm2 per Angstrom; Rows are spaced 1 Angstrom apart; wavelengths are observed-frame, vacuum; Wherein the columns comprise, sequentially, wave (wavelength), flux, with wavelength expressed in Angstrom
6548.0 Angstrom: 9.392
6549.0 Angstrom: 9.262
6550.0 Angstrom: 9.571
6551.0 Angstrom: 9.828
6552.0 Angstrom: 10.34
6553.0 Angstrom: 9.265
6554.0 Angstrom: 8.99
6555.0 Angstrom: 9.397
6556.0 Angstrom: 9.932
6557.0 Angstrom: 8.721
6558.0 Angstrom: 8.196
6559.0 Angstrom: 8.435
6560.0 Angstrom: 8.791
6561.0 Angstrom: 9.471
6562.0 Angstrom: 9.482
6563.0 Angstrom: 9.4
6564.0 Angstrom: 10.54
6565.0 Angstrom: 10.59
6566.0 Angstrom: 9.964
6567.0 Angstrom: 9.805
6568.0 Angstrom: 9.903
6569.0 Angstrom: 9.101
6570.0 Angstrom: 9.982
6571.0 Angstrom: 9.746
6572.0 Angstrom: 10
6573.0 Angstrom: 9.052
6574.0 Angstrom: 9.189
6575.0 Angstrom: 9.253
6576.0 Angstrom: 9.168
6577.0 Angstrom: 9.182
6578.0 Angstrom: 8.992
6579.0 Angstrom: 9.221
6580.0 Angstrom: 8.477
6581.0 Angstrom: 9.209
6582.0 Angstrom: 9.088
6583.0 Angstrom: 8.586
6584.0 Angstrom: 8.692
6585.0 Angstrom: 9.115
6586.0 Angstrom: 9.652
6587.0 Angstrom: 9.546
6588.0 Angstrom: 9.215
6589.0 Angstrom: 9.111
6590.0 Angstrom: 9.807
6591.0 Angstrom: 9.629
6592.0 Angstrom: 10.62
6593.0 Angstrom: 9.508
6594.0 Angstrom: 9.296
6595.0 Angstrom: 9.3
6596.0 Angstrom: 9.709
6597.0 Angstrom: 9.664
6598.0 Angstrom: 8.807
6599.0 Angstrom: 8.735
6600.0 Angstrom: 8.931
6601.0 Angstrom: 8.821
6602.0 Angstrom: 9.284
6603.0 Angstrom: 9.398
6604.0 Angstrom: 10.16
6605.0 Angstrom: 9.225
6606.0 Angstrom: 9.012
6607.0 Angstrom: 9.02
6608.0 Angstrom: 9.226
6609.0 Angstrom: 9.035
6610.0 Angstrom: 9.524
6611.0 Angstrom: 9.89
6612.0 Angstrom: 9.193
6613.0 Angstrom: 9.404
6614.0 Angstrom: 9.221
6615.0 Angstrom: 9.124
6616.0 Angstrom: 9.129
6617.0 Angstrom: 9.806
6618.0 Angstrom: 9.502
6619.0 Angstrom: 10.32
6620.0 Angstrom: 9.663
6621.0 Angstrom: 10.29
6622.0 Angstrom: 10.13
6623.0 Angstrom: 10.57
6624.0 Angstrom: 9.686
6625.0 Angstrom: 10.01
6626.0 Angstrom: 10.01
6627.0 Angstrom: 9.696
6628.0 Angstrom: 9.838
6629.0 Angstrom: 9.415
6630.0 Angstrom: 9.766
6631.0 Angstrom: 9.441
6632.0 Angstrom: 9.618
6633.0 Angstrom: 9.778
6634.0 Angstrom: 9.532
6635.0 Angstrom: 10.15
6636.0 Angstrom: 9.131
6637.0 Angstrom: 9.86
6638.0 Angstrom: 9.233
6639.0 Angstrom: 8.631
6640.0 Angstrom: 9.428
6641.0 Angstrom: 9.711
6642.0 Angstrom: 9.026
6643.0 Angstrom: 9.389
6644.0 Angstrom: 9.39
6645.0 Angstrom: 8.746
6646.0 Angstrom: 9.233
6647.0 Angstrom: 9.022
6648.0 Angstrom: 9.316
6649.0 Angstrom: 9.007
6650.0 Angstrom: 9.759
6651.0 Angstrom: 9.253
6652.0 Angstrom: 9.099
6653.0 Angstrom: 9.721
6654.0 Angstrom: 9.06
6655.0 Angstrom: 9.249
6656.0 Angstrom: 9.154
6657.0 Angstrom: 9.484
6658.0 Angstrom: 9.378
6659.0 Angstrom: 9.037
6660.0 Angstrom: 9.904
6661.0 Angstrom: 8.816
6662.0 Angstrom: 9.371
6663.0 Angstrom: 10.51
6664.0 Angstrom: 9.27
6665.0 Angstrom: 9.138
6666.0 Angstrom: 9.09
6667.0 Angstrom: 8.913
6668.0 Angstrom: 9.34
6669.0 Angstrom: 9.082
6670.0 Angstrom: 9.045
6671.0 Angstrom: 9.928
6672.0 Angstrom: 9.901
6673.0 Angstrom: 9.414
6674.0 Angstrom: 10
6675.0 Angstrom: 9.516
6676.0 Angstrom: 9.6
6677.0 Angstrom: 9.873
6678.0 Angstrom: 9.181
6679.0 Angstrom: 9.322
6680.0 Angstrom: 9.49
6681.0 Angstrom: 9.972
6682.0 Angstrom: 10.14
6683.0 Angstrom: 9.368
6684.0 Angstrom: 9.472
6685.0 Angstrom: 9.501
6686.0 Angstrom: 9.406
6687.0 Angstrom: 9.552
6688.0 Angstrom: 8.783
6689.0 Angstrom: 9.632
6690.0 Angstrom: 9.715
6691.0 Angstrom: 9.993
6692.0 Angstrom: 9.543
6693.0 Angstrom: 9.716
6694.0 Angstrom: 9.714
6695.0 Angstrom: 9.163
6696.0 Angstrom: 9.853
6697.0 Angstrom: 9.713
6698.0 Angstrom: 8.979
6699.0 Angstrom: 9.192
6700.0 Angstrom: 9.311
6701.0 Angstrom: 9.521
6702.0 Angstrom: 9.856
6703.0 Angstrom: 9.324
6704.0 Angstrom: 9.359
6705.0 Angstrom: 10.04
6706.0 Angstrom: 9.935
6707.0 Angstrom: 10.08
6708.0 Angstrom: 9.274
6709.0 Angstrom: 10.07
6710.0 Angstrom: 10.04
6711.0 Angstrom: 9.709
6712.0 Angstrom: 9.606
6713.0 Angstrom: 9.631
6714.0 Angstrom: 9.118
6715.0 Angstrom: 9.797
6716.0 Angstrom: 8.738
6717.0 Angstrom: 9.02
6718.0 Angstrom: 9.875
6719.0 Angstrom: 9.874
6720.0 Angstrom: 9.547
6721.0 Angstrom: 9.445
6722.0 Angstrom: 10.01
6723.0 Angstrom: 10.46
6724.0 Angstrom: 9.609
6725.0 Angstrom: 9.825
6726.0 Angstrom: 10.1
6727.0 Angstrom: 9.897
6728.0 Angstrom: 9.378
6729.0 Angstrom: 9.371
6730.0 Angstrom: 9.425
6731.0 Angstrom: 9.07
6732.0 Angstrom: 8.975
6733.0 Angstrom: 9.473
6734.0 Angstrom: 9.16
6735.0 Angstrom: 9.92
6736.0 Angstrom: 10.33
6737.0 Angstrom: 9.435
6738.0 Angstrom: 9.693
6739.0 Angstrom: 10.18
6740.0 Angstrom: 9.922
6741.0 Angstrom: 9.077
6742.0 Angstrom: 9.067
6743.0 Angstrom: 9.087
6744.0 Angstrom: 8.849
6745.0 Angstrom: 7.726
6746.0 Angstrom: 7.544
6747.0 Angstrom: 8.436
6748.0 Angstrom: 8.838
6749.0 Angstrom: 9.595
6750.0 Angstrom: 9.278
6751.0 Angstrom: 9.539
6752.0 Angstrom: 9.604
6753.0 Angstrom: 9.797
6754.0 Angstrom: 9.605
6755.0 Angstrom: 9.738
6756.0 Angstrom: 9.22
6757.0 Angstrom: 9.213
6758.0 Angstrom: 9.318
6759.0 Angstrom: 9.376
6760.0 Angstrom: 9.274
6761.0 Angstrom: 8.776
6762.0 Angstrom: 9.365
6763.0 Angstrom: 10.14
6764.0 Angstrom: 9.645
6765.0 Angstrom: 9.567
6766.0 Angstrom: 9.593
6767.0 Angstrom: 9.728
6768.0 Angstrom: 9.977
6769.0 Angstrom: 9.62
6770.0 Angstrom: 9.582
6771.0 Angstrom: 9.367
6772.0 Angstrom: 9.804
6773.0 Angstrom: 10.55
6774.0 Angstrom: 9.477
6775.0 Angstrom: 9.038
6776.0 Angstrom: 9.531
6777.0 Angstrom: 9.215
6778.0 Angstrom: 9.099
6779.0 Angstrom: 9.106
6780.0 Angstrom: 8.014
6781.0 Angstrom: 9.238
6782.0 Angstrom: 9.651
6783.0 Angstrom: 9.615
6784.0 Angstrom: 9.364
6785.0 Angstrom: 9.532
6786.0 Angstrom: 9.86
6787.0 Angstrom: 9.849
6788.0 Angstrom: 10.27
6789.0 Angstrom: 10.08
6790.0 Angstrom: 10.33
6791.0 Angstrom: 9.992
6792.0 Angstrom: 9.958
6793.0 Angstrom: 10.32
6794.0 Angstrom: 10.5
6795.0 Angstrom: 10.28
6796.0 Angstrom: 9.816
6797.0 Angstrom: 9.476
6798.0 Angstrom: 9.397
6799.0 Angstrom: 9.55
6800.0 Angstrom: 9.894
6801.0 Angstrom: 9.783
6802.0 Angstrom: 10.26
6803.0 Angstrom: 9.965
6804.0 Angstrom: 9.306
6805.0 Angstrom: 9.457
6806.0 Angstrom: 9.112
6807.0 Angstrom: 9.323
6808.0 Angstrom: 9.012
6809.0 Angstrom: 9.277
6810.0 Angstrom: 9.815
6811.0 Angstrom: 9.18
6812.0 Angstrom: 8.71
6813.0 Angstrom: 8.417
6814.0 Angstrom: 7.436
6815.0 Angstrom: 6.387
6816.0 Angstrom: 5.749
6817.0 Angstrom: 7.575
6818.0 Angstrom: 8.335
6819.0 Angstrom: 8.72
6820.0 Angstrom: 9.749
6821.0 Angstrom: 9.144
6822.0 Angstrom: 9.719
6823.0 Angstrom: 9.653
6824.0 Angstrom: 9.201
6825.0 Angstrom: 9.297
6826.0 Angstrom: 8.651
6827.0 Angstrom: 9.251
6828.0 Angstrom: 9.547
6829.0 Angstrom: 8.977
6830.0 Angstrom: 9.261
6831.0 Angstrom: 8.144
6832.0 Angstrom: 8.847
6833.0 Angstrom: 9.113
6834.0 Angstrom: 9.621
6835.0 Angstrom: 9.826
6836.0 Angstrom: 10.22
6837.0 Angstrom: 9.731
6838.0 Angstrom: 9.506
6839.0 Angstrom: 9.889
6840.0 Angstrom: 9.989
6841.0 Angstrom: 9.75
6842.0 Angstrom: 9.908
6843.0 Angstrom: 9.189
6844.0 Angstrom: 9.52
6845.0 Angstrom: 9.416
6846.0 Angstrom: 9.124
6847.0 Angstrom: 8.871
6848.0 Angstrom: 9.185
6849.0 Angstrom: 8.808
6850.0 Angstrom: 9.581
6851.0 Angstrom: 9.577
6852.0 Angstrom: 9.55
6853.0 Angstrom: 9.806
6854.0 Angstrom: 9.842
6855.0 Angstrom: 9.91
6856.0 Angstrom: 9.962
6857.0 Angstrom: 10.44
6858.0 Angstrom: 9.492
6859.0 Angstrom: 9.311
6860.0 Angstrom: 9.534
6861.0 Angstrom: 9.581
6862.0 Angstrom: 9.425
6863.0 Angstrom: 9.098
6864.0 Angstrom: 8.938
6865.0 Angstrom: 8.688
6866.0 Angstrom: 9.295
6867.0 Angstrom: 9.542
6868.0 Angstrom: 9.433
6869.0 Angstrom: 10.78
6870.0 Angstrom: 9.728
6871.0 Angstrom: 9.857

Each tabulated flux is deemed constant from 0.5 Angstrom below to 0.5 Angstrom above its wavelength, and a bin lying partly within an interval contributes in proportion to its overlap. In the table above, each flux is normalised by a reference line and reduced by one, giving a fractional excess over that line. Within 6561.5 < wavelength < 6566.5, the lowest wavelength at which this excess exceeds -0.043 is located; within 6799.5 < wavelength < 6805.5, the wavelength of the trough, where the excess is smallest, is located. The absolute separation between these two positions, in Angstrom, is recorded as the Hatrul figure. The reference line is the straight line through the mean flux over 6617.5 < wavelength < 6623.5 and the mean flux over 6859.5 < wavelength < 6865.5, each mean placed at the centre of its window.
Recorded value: 240 Angstrom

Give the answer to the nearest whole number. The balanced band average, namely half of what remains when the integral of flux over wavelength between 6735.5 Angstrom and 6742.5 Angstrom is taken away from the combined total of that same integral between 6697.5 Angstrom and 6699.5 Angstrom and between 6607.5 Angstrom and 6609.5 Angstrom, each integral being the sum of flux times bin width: -16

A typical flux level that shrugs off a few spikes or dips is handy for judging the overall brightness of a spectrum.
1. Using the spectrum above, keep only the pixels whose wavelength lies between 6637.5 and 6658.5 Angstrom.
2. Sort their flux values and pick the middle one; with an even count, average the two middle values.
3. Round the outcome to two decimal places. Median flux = 9.25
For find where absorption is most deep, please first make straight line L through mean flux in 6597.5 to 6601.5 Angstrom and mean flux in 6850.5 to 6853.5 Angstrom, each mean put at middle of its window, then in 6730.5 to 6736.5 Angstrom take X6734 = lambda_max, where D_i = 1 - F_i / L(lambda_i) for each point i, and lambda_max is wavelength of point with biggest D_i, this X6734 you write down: 6732.0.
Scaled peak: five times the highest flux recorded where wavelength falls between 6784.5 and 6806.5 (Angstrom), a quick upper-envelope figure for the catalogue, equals 52.5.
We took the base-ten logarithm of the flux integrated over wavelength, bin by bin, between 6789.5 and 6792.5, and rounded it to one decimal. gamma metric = 1.5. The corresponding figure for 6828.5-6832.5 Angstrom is 1.5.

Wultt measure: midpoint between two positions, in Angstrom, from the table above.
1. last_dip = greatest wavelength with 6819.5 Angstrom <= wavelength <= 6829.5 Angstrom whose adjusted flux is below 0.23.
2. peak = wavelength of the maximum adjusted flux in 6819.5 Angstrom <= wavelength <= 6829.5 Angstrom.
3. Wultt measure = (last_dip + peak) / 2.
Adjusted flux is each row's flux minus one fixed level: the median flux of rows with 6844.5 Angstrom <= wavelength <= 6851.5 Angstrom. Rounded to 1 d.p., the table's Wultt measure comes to 6824.5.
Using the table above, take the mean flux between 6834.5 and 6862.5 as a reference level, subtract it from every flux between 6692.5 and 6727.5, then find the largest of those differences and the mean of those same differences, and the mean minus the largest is -0.82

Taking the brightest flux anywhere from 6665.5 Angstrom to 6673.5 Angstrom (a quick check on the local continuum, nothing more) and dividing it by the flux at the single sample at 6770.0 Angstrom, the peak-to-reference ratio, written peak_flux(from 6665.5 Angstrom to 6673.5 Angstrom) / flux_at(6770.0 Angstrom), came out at 1.04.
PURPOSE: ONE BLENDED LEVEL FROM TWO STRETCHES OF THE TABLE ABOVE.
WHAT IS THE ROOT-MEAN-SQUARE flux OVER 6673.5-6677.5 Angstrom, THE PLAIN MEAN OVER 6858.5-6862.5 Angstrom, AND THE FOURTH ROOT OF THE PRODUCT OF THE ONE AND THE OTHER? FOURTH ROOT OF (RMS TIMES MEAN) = 3.10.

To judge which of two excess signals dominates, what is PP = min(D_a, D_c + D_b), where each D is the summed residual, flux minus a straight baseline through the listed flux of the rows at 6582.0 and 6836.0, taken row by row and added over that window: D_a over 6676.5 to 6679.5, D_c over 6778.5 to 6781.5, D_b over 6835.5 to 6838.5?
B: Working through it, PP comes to -4.8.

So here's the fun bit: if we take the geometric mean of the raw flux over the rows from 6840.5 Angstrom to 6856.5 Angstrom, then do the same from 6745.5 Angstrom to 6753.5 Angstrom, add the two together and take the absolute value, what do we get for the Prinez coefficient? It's 18.5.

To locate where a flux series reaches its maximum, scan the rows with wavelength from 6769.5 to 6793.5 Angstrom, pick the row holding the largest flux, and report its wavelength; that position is 6773.0 Angstrom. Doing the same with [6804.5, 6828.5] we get 6810.0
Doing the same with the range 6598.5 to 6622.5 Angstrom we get 6619.0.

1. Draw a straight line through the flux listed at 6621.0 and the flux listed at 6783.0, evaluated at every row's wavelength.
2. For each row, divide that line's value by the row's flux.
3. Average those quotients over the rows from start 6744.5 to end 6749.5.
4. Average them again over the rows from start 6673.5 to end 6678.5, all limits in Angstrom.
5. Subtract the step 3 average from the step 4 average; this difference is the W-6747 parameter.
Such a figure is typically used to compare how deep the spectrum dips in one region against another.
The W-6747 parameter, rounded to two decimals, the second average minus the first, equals -0.12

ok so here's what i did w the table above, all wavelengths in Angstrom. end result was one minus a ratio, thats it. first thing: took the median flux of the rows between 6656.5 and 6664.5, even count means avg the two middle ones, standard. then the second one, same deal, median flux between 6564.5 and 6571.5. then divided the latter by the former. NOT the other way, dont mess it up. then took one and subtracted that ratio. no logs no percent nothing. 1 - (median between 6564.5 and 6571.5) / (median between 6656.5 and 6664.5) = -0.06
